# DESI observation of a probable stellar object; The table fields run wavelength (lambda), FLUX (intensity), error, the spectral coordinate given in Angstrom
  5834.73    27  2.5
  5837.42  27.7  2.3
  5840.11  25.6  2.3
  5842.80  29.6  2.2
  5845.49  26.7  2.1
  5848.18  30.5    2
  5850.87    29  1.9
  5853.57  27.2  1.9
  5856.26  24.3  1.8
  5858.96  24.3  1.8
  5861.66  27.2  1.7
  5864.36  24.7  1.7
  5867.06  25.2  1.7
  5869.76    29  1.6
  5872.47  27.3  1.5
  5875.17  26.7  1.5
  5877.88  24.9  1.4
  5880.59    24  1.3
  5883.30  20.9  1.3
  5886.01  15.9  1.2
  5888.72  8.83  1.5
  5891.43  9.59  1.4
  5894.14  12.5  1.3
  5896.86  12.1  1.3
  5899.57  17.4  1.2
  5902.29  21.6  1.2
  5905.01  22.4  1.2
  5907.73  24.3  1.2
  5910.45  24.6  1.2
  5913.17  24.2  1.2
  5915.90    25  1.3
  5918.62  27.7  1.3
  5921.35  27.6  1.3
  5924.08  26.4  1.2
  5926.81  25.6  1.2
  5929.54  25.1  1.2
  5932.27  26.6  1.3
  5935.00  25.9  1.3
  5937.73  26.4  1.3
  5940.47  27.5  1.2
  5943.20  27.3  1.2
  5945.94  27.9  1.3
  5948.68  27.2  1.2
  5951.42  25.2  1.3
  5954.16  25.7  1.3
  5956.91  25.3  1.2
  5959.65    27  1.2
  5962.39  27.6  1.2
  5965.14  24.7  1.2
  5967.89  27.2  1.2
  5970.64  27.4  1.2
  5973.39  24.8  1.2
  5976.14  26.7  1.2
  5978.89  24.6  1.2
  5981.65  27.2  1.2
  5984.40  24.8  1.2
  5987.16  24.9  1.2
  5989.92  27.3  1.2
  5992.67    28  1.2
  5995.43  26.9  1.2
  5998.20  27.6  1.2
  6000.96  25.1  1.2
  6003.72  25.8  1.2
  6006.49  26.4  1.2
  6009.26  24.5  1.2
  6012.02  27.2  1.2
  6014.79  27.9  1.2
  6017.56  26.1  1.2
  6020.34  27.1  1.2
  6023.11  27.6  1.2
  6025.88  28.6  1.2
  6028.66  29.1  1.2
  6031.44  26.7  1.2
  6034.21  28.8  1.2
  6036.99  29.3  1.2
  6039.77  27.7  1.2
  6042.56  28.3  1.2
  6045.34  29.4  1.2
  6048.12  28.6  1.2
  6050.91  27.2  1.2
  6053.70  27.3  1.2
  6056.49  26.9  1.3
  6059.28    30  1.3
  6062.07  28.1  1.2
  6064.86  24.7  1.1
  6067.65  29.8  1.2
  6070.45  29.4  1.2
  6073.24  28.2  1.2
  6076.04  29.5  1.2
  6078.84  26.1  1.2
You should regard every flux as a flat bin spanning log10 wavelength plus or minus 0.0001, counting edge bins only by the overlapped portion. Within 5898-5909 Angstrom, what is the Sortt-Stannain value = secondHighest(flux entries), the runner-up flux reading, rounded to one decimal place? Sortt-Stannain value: 22.4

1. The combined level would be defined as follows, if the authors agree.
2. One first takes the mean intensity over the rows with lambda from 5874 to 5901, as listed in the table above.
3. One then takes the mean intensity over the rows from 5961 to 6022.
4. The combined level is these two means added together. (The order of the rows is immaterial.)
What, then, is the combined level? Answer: 44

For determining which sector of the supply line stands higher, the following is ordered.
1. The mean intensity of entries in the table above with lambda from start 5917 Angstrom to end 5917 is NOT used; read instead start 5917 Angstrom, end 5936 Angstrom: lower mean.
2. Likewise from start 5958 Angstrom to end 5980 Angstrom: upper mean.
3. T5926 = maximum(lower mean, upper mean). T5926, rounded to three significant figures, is 26.4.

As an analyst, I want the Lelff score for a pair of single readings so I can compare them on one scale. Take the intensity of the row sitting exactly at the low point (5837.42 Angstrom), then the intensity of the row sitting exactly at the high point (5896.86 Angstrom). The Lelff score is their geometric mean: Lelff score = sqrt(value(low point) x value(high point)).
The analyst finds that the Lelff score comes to 18.3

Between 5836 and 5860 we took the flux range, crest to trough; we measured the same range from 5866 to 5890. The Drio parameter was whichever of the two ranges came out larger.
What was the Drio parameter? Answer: 20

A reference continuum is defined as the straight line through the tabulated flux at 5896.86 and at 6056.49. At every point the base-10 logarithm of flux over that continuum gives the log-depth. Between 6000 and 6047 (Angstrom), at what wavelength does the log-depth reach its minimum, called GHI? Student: 6031.44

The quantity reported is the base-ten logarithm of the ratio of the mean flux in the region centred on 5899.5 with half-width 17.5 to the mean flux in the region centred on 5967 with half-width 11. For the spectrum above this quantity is -0.16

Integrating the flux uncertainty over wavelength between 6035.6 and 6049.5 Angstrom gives 16.7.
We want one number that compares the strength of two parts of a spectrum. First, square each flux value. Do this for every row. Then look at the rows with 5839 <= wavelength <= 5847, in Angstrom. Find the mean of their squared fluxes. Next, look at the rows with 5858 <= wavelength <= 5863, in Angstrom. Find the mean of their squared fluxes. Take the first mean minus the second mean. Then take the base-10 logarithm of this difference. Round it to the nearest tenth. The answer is 1.9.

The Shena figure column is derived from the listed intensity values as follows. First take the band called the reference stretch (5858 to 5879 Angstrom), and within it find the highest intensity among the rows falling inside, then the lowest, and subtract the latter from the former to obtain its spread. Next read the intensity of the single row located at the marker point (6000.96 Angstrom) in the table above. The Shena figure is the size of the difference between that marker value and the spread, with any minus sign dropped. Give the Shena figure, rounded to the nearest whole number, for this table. 20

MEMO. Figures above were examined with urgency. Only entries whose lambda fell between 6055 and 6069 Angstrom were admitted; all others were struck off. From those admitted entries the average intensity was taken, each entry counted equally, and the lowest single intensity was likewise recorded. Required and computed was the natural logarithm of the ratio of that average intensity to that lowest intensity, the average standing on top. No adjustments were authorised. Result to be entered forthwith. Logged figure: 0.12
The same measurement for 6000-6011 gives 0.04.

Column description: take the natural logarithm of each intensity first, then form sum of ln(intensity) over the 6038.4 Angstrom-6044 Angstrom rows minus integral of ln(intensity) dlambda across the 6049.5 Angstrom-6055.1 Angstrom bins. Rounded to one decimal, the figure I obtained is -11.8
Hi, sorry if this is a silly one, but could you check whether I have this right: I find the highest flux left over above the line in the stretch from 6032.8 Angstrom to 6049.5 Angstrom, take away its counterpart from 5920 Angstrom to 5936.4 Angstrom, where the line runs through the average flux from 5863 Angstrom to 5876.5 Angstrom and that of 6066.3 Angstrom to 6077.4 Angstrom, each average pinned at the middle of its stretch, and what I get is 0.2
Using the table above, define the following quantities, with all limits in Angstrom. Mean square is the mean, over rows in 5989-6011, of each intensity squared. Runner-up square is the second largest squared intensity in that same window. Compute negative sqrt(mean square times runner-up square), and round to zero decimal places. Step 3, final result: -731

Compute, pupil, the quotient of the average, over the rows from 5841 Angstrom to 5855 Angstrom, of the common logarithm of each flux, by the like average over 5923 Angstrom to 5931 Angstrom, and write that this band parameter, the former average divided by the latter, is 1.03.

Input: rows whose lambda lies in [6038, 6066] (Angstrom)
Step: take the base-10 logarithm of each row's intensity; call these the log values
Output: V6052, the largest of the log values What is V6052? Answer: 1.477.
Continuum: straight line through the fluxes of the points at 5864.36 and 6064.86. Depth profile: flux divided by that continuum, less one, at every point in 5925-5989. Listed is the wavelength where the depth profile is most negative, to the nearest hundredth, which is 5978.89 Angstrom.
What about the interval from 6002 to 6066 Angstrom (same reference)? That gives 6009.26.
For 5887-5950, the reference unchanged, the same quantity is 5888.72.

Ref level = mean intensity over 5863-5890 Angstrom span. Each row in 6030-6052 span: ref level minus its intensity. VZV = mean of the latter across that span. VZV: -5.5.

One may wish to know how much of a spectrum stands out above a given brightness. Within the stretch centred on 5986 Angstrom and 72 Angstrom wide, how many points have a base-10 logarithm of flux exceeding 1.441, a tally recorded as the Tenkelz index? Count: 2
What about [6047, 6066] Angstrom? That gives 3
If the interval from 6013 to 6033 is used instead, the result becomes 3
